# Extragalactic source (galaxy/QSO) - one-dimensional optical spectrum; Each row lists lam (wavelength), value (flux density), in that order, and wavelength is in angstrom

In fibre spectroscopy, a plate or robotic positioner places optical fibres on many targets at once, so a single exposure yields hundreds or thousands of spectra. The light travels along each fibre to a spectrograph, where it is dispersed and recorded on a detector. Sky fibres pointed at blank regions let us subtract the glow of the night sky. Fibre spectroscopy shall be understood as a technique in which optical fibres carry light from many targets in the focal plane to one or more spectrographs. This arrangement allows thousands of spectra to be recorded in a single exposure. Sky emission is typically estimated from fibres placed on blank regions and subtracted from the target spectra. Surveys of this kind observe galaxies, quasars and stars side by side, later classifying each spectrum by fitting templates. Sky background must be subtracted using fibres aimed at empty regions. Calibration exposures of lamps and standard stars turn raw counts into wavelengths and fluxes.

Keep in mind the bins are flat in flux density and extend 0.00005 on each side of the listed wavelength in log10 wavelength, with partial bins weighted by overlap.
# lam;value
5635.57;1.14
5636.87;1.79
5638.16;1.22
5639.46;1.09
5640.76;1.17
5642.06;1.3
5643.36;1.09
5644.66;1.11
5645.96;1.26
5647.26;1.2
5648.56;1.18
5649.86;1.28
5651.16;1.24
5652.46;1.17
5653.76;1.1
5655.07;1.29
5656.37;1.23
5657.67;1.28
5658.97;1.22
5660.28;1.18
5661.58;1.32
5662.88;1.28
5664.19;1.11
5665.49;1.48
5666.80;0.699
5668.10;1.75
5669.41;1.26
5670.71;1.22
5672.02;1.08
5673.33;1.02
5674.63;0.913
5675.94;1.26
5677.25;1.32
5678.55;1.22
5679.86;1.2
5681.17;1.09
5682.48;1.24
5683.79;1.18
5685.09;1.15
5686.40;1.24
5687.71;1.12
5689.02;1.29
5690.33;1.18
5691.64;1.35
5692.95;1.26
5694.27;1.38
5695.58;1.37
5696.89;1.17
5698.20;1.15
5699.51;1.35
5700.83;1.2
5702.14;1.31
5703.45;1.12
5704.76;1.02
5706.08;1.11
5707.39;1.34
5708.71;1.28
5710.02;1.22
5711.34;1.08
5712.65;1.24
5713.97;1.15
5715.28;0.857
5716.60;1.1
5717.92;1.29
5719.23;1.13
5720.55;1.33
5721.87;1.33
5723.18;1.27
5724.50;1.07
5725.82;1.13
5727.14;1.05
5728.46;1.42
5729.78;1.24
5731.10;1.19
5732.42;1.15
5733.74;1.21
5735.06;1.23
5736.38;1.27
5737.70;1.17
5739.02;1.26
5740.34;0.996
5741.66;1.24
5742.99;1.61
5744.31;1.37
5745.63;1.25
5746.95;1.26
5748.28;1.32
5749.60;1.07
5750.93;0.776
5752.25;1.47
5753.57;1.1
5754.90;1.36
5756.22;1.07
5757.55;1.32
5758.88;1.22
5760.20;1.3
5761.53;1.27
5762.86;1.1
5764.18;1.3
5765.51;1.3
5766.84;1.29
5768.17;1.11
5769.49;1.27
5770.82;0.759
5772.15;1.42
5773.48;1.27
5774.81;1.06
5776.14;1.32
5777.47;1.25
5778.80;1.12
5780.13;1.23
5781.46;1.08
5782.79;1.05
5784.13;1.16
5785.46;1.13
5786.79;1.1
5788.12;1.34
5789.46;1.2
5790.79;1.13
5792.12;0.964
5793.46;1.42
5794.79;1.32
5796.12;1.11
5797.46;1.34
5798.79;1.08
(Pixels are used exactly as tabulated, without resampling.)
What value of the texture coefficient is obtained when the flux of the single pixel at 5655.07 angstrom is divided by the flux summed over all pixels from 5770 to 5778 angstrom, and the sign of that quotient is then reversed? -0.182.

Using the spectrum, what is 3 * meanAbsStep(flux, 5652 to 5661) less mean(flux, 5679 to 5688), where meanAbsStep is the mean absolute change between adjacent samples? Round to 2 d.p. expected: -0.94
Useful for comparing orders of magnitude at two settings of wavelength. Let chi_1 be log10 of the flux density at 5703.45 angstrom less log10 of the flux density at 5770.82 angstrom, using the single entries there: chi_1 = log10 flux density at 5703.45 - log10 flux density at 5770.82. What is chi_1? 0.17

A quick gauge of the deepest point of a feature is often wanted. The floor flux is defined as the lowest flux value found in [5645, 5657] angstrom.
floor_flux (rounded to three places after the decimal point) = 1.100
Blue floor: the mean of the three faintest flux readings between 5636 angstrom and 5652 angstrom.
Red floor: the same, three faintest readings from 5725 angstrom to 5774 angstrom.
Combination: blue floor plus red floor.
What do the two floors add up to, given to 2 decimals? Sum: 1.94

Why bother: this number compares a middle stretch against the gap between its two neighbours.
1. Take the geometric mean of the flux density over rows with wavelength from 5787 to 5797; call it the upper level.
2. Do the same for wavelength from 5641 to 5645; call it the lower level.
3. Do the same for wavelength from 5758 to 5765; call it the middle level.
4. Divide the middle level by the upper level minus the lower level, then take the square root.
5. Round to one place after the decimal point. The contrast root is 5.6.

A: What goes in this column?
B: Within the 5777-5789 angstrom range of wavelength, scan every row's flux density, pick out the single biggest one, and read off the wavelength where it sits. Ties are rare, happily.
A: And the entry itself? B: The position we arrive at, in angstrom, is 5788.12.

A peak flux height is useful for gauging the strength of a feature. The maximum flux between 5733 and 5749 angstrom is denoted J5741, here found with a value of 1.61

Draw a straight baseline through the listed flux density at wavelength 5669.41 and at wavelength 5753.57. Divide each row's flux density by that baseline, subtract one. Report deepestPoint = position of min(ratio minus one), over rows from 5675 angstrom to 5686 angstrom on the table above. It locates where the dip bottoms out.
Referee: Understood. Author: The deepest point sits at 5681.17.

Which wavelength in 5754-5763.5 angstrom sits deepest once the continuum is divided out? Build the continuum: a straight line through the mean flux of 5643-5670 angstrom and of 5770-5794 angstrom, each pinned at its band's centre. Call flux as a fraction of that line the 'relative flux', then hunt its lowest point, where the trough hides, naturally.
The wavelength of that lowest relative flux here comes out 5756.22 angstrom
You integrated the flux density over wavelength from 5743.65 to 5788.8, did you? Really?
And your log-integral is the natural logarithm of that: 4.0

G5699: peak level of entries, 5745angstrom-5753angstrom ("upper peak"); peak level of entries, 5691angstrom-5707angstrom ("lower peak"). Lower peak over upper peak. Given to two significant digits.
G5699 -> 0.94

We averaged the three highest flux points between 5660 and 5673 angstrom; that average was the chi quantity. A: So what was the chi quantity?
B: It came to 1.52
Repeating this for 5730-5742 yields 1.26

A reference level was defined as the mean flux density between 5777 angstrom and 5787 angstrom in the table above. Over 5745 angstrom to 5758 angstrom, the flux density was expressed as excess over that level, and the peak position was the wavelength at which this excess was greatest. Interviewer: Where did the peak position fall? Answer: 5752.25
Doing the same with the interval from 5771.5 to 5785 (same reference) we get 5772.15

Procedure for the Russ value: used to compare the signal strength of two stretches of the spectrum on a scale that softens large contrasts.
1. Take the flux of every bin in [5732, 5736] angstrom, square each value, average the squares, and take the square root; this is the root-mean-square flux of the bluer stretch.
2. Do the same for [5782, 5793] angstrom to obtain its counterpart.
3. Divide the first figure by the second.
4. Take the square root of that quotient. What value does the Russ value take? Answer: 1.03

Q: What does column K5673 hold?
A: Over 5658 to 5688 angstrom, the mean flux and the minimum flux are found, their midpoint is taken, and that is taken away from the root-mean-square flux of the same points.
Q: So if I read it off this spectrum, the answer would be 0.26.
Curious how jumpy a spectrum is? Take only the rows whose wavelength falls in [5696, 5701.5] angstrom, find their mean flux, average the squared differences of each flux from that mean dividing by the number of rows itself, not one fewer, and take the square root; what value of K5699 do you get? 0.079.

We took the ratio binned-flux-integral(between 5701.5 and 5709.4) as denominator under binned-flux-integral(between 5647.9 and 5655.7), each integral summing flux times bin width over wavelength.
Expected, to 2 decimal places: 1.00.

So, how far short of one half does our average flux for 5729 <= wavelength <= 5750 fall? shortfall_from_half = -0.74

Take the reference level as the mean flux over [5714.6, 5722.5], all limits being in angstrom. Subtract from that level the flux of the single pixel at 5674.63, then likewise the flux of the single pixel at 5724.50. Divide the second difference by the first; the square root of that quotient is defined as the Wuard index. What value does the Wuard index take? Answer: 0.6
